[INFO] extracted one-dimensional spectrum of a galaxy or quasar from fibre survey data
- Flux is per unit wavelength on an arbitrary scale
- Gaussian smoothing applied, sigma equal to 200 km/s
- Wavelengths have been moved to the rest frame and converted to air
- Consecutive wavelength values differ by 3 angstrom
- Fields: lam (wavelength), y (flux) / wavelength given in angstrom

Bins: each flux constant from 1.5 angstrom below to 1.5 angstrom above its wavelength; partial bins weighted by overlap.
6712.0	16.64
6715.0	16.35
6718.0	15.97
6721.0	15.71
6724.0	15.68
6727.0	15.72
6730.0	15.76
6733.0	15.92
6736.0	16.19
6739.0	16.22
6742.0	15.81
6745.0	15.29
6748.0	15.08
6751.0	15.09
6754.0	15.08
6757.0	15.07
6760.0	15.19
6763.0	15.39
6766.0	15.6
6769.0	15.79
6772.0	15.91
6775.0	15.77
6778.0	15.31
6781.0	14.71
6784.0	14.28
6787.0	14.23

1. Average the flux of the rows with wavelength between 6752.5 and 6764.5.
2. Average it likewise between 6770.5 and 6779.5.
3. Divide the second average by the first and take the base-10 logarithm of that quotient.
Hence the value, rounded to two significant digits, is 0.014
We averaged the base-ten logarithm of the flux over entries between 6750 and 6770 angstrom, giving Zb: 1.185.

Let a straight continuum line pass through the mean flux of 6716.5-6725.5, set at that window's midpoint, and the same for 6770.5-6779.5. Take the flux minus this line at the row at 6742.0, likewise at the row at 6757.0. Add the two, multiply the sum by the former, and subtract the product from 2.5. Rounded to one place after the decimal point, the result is 2.5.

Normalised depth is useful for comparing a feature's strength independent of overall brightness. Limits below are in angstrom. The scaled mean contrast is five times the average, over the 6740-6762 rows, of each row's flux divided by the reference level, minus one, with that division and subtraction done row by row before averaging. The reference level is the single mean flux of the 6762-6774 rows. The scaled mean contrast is -0.14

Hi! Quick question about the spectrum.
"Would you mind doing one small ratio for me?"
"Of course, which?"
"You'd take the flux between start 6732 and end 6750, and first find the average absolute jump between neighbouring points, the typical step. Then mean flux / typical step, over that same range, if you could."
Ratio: 55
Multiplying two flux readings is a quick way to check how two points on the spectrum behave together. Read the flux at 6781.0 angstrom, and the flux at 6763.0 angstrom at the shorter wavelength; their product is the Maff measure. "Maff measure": 226.4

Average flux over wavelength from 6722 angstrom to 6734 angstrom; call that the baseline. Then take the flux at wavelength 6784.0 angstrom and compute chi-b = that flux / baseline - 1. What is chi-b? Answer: -0.094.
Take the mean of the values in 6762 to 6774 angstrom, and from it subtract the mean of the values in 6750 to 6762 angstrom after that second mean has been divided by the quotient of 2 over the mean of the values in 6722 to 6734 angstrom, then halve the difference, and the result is -51.7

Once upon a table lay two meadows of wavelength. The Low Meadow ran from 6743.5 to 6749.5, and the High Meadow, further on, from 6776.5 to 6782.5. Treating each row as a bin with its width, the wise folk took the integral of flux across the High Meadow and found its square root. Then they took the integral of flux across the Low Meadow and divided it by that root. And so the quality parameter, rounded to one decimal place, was 9.6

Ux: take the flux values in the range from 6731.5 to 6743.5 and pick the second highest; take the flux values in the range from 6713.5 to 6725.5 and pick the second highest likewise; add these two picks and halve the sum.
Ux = 16.1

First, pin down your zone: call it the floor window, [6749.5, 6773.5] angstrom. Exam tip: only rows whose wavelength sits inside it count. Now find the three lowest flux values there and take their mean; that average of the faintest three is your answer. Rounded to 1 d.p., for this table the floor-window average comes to 15.1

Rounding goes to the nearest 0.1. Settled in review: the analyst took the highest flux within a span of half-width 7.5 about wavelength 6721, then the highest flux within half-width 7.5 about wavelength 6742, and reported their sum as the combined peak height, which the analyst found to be 32.6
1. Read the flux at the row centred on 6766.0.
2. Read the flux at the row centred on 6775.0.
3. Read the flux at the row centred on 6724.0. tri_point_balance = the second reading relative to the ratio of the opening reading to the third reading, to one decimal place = 15.9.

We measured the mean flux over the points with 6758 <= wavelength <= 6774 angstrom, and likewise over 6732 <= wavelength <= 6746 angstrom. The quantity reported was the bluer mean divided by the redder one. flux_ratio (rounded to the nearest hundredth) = 1.02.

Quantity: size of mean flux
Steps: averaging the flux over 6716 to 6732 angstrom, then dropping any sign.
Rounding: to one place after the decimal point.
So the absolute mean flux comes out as 15.8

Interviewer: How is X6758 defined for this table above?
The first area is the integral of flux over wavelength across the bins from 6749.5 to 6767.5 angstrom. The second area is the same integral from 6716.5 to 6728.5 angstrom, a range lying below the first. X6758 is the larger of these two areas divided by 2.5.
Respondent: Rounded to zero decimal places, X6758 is 110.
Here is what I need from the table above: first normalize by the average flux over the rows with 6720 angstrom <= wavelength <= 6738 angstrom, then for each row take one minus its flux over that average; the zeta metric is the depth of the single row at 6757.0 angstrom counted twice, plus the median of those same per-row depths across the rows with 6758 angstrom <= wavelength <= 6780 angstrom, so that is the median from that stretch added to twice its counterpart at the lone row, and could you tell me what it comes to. 0.11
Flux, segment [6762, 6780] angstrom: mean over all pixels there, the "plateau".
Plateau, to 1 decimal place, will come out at 15.6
